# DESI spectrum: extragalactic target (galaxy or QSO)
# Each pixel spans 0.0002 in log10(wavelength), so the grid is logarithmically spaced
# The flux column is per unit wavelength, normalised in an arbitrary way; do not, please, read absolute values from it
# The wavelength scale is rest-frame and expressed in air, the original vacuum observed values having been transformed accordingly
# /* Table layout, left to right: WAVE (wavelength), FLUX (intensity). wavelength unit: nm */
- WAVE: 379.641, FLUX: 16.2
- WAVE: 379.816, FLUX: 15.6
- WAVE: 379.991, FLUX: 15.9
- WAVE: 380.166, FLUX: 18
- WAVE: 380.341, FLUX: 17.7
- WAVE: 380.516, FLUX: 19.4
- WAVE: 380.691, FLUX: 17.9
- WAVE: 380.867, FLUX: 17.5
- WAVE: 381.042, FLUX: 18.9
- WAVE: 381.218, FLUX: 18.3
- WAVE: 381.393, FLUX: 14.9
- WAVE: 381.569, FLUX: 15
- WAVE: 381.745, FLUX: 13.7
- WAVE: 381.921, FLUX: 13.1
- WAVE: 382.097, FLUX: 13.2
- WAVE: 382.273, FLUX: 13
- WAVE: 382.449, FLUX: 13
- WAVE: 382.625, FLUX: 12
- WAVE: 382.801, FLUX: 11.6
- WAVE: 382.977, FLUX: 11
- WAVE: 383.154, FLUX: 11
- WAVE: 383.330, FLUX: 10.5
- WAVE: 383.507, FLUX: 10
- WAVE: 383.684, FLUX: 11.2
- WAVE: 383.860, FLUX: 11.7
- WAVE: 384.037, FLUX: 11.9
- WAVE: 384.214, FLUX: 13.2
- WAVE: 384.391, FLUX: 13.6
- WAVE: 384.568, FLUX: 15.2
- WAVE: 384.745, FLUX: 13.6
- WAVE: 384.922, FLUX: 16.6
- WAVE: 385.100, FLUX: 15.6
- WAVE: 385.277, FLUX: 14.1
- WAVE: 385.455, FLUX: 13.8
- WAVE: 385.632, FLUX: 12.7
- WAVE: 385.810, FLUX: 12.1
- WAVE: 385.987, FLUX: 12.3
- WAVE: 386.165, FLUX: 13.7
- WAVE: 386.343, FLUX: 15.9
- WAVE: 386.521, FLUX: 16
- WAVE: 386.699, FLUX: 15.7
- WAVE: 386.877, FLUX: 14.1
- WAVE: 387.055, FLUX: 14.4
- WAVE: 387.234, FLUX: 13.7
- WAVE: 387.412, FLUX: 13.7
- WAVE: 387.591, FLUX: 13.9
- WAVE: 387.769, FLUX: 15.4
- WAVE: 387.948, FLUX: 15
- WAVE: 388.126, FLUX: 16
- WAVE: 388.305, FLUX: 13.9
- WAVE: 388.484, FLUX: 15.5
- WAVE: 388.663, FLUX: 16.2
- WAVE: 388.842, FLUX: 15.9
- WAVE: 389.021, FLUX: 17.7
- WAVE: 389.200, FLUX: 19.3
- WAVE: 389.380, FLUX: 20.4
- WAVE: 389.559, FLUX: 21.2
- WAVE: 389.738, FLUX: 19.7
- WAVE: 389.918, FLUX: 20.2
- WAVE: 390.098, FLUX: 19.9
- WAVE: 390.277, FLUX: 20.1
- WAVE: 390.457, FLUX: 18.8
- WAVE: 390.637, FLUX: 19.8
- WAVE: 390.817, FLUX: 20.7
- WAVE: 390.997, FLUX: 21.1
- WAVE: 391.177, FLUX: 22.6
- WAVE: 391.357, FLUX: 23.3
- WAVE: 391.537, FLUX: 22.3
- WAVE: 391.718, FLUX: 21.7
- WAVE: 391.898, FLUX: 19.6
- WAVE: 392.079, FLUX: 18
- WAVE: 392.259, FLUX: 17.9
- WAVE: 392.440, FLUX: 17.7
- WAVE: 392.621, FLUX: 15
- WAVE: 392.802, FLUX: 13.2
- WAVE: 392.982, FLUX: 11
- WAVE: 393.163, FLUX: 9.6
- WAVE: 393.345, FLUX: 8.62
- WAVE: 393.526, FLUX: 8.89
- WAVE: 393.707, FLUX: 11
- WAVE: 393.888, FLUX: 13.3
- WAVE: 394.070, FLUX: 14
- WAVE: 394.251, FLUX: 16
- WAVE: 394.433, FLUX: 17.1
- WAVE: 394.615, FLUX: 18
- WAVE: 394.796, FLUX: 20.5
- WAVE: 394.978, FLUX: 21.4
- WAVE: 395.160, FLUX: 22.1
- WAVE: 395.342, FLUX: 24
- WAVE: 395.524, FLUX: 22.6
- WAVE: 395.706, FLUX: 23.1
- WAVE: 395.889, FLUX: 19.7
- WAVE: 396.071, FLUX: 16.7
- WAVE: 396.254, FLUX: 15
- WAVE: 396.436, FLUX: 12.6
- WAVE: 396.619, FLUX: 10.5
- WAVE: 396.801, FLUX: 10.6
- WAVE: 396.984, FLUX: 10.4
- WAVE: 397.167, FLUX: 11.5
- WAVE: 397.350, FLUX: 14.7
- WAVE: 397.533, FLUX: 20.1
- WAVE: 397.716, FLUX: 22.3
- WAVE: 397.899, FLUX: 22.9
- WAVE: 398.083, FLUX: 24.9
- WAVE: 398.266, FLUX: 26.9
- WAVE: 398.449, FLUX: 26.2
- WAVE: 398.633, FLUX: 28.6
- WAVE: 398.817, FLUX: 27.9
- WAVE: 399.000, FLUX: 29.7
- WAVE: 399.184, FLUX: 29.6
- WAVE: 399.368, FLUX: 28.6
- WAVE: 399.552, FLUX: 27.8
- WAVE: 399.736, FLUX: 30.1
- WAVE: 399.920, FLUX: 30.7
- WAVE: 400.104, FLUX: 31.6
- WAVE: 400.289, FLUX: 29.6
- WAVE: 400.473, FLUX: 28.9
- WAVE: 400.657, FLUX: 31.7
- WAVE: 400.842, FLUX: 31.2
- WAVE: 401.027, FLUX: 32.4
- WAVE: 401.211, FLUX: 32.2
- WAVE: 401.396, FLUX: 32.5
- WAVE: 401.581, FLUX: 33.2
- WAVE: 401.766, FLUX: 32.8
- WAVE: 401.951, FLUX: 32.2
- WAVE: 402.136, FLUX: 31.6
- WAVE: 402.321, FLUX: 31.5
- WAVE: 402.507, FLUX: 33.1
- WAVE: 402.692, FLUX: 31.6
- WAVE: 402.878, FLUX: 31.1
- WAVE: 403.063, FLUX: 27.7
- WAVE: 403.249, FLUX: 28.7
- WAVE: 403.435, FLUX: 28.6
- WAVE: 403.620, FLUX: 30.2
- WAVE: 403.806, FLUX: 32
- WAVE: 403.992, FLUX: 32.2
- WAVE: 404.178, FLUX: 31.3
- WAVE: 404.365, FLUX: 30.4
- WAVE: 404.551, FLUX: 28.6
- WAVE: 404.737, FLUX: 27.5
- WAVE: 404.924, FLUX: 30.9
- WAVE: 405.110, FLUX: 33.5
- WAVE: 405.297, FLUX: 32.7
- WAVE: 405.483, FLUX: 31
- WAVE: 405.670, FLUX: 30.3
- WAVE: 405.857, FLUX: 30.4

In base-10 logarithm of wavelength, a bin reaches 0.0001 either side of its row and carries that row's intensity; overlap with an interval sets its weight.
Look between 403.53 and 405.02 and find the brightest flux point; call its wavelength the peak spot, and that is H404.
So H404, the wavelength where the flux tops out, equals 403.992 nm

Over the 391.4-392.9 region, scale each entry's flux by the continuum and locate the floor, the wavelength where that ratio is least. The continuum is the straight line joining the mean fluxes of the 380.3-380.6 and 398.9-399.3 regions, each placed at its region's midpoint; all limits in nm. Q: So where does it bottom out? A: 392.802 nm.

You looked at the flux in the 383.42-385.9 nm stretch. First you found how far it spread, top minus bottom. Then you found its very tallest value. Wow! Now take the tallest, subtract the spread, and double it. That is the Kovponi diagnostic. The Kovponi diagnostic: 20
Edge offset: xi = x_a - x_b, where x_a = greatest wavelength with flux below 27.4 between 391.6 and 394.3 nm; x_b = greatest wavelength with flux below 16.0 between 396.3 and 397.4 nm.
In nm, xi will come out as -3.10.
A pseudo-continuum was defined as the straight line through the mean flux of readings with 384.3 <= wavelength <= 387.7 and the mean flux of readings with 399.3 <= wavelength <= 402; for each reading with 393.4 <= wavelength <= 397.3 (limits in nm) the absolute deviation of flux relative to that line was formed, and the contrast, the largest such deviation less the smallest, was 15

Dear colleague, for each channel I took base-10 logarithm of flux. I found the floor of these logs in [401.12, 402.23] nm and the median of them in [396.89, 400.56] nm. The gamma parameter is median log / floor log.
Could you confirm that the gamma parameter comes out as 0.96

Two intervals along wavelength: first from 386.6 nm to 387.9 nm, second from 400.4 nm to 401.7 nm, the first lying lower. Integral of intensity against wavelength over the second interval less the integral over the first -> 23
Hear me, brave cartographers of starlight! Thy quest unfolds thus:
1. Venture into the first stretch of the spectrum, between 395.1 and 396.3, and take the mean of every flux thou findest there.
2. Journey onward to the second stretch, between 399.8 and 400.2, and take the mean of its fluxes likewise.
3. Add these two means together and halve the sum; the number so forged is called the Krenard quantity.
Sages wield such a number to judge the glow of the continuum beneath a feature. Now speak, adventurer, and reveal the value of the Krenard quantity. 26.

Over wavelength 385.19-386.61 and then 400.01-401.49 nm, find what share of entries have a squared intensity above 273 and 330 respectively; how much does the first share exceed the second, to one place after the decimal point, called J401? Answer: -1.0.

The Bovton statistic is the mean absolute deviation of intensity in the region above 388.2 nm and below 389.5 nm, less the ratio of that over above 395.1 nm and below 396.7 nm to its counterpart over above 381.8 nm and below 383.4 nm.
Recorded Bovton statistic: -2.8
